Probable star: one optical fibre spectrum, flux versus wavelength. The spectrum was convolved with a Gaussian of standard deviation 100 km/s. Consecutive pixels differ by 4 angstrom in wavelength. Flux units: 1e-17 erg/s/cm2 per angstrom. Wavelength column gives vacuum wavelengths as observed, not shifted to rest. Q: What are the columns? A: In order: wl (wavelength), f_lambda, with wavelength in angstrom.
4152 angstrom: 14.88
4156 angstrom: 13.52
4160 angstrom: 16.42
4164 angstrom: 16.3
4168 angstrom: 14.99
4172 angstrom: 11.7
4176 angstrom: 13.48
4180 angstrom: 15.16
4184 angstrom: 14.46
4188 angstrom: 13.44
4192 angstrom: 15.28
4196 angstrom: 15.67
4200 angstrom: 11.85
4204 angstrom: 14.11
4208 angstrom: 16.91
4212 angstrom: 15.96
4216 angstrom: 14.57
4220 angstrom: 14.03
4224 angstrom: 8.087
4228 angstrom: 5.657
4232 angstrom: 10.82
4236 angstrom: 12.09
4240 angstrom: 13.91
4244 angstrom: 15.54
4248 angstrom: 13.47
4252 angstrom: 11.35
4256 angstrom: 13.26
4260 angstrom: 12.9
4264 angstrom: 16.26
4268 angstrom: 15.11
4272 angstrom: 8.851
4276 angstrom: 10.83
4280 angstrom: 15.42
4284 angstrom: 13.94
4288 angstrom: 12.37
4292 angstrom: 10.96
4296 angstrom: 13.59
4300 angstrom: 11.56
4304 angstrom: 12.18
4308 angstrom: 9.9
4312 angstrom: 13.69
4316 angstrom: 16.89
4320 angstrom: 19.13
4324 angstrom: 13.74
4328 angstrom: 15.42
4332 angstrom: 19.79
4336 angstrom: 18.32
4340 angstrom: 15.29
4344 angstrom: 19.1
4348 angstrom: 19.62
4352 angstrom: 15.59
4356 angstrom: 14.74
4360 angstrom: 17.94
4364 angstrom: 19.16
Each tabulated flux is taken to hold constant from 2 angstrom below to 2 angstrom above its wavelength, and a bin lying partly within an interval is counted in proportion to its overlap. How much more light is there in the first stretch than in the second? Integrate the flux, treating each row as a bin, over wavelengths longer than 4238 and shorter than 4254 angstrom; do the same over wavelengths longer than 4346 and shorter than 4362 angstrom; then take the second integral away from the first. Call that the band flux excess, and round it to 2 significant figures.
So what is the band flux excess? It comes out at -54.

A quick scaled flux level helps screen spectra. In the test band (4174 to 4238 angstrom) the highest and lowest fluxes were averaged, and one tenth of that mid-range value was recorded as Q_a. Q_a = 1.13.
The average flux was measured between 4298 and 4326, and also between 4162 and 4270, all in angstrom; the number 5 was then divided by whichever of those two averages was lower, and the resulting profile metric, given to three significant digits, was 0.368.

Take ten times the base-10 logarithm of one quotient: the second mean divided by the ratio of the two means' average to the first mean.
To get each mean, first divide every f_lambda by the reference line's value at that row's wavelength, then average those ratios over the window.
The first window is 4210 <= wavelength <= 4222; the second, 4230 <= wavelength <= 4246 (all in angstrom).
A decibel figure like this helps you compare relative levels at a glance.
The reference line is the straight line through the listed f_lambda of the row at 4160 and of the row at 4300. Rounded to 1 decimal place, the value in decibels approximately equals 0.0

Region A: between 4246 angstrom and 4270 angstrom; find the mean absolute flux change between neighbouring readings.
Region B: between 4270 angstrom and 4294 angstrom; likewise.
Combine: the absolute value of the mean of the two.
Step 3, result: 2.0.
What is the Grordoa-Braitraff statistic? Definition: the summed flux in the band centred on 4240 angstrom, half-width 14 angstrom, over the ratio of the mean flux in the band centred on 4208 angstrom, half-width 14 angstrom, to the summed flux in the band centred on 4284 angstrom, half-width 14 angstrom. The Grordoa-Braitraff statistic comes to 483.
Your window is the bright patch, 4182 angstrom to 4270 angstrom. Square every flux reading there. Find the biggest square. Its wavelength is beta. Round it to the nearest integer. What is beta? 4208 angstrom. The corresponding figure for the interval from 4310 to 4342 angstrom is 4332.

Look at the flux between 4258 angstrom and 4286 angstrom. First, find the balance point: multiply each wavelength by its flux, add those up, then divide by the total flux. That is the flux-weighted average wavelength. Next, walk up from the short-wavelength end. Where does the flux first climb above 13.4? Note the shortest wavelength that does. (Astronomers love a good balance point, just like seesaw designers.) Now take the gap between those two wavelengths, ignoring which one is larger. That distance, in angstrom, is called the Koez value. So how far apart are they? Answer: 7.9 angstrom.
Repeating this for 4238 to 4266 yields 12.1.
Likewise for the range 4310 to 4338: 12.5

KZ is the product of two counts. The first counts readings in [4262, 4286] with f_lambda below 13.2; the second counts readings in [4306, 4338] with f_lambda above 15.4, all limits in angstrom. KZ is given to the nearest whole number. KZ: 10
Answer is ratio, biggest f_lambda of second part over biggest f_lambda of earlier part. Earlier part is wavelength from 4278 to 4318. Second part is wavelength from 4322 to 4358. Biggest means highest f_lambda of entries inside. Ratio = 1.17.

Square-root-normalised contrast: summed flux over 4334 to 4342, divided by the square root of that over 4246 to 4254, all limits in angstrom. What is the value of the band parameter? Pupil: 6.7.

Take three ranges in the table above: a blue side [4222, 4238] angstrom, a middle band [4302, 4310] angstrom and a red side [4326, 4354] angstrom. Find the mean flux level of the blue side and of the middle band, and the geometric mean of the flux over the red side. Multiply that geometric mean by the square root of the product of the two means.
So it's 176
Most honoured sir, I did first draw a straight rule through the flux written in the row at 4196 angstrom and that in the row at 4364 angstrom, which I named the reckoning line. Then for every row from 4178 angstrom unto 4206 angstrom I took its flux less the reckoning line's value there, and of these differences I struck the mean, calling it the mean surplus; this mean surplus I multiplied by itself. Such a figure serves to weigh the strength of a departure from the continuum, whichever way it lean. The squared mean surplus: 2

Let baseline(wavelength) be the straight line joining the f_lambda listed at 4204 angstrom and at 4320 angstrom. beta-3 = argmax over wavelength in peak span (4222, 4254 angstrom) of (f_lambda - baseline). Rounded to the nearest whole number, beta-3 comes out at 4244 angstrom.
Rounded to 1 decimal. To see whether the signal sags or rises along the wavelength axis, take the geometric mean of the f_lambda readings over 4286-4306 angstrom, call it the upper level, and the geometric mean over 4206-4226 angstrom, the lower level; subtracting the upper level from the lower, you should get 1.4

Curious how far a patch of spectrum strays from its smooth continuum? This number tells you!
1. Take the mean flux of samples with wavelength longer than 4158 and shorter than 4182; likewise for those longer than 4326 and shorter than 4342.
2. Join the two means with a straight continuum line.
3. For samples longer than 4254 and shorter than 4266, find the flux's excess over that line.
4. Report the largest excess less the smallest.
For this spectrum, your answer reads 3.3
